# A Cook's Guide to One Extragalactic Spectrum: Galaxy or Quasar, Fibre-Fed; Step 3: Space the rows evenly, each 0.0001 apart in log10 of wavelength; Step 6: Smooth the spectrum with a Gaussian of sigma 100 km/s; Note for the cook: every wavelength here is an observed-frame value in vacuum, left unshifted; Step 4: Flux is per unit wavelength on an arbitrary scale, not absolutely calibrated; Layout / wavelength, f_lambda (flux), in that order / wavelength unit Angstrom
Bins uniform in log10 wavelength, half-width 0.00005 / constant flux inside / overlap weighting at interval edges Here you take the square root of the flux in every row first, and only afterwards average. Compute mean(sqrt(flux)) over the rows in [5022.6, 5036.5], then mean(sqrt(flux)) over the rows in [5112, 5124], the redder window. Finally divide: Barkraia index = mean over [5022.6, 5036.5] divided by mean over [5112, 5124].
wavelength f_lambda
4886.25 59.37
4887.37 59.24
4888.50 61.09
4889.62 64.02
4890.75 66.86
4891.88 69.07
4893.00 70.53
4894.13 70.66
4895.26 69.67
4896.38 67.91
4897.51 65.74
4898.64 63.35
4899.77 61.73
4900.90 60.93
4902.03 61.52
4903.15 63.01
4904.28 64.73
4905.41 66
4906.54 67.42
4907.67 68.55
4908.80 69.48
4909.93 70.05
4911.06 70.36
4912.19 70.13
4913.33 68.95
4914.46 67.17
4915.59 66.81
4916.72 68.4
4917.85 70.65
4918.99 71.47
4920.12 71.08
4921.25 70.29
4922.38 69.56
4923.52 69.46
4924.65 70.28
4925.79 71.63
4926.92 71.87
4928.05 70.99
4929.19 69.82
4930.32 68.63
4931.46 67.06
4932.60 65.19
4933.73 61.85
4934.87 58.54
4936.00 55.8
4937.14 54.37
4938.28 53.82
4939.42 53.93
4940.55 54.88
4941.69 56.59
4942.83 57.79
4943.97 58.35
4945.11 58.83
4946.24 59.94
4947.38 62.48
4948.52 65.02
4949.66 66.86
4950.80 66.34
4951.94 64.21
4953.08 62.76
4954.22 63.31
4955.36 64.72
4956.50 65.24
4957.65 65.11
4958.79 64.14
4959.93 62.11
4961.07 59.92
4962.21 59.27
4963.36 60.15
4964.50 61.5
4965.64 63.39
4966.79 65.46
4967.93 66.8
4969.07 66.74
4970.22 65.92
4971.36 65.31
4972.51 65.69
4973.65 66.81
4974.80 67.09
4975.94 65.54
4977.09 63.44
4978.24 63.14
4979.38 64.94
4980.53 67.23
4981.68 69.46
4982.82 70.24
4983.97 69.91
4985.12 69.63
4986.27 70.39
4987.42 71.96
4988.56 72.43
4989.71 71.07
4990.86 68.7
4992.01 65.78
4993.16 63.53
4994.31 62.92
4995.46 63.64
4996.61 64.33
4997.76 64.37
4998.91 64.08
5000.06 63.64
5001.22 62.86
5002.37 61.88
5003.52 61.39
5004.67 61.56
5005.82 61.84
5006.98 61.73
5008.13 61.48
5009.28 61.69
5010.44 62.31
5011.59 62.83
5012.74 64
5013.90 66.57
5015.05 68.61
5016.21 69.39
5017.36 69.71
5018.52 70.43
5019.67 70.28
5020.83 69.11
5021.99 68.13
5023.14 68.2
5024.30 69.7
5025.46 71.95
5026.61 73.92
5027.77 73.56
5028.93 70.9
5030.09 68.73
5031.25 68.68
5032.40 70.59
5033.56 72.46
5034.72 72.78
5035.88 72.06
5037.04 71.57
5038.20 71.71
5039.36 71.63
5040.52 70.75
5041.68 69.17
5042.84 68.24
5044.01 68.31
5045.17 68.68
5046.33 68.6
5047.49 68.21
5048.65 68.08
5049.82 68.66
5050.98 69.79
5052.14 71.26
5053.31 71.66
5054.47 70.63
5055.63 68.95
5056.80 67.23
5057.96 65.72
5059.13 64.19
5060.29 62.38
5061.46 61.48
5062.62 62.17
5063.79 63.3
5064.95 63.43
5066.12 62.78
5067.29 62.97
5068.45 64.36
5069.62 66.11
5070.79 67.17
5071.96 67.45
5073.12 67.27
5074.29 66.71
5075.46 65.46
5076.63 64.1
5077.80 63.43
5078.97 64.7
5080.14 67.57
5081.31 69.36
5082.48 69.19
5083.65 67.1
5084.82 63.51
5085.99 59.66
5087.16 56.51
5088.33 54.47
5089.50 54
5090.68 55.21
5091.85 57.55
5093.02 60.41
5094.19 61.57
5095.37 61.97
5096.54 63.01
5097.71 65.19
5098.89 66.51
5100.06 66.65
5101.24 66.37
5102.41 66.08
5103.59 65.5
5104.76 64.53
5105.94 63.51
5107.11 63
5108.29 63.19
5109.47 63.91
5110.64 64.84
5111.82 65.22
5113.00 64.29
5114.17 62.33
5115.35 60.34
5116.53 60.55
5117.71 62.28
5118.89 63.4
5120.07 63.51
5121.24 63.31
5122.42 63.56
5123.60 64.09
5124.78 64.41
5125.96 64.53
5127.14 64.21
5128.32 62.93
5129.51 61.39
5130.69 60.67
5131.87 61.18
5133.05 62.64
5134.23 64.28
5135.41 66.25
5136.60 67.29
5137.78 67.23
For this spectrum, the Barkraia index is 1.06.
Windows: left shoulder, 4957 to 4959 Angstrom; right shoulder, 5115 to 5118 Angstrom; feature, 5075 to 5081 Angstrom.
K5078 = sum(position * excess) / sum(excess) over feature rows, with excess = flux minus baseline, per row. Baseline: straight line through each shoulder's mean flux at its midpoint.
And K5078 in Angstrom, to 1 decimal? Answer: 5078.2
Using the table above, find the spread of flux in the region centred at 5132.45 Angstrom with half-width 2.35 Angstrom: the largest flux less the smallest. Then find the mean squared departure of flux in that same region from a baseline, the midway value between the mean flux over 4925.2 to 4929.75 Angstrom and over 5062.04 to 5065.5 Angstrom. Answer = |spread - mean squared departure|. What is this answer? 22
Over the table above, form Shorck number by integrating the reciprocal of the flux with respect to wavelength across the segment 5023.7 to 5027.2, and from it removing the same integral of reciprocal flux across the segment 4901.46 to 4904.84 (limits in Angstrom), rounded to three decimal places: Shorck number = -0.005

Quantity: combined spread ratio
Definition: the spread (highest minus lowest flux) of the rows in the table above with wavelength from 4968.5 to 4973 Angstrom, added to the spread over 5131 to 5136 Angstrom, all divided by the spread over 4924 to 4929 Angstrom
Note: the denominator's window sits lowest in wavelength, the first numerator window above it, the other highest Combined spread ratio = 4.1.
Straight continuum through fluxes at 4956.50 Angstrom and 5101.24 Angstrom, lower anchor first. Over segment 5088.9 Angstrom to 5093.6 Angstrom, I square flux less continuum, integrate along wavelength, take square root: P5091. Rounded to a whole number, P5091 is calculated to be 21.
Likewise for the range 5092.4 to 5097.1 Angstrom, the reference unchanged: 10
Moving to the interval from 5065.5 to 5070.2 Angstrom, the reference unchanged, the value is 5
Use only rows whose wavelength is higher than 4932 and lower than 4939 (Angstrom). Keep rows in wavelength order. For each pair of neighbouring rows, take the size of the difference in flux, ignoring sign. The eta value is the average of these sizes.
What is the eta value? 2.27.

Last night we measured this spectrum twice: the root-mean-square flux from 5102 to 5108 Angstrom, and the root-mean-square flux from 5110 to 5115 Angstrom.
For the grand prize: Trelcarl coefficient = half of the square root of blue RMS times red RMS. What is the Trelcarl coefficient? 32.18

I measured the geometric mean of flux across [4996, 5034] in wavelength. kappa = 66.6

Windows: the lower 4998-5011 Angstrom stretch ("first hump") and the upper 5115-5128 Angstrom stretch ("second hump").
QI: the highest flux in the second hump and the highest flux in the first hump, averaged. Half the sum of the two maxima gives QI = 64.3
